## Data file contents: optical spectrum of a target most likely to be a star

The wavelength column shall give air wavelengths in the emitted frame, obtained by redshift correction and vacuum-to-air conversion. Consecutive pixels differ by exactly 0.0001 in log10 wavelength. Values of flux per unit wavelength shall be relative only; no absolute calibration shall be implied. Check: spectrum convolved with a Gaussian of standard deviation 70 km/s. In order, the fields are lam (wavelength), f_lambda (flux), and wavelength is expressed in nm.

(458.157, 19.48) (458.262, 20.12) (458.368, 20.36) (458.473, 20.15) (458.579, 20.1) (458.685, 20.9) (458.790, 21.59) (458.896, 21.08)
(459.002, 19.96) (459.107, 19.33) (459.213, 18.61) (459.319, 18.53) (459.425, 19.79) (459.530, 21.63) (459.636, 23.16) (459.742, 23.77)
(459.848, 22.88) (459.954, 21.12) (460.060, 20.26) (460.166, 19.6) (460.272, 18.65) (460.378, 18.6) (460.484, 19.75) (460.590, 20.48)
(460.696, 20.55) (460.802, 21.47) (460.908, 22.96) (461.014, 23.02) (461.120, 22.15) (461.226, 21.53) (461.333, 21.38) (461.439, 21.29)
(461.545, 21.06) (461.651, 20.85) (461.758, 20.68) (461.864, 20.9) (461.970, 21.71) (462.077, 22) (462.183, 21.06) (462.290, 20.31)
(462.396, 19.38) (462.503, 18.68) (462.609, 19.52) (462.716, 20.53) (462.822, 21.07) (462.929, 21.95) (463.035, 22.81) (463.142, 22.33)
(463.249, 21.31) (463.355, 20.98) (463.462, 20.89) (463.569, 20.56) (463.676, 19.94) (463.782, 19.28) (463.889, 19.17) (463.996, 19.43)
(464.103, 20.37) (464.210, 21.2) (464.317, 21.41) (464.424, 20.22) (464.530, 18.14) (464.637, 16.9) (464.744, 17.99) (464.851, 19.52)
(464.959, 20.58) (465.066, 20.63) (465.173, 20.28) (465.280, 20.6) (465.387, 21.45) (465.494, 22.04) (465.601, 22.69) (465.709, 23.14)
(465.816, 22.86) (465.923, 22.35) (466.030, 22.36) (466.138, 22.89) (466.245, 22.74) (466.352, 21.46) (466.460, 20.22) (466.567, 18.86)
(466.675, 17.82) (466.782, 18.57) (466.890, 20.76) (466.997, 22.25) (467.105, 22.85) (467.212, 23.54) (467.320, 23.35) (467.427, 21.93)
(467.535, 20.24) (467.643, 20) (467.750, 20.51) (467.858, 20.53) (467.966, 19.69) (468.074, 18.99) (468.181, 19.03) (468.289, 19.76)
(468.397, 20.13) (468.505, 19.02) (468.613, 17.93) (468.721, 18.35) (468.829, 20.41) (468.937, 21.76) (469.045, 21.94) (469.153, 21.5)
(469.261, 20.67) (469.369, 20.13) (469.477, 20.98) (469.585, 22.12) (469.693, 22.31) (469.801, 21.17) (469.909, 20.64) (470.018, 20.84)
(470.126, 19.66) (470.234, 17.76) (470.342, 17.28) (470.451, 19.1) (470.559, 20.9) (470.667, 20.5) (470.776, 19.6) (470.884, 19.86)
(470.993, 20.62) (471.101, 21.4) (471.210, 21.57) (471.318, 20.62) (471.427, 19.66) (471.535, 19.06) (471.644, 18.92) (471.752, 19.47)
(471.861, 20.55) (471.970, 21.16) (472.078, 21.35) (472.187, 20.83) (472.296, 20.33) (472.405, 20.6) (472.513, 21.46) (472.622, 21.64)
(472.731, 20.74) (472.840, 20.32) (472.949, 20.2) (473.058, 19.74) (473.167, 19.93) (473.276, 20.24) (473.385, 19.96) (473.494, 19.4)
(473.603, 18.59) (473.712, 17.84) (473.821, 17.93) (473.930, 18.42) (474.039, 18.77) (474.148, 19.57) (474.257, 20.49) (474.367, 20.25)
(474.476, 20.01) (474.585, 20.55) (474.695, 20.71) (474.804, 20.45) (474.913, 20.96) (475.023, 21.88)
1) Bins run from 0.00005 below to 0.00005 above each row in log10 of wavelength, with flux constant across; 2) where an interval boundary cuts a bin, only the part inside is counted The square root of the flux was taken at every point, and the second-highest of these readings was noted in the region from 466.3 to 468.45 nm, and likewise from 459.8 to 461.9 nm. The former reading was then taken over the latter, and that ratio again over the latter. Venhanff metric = 0.210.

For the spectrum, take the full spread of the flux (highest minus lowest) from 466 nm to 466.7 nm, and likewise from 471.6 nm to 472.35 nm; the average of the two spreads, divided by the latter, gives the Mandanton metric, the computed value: 1.5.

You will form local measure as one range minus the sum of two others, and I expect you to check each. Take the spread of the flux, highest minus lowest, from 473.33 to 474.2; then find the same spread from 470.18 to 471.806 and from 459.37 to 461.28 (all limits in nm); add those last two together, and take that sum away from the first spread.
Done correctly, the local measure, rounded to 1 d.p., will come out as -7.3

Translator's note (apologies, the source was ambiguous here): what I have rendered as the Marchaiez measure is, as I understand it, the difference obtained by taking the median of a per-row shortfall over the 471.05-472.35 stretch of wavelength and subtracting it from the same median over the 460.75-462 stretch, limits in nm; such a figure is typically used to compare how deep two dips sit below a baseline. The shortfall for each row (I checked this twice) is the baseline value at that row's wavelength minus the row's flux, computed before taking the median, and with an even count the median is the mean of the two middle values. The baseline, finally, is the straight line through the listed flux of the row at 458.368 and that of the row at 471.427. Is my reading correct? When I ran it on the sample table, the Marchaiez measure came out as -0.3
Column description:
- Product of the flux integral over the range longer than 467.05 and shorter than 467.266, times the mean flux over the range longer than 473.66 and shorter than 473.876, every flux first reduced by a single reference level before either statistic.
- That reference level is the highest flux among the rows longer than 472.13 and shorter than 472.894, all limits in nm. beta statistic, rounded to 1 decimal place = -1.3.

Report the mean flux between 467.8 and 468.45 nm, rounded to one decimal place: 19.7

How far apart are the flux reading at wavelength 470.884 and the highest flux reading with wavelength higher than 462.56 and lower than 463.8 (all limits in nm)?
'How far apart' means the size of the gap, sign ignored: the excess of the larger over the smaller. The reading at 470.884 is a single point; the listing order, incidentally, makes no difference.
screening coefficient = 2.95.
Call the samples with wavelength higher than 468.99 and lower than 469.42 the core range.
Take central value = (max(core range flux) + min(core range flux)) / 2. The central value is 21.0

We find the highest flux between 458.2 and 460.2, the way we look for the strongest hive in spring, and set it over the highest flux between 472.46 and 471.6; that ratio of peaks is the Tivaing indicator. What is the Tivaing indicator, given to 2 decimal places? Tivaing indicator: 1.11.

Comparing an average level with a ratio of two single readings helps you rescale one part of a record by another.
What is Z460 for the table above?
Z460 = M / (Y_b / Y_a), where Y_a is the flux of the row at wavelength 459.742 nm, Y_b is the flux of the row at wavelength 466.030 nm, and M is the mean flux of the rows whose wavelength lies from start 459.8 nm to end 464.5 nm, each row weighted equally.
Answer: 22.1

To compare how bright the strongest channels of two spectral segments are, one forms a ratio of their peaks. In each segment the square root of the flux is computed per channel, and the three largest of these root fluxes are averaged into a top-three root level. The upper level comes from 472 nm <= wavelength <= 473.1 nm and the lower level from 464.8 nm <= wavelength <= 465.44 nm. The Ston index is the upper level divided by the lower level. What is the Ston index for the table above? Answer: 1.01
